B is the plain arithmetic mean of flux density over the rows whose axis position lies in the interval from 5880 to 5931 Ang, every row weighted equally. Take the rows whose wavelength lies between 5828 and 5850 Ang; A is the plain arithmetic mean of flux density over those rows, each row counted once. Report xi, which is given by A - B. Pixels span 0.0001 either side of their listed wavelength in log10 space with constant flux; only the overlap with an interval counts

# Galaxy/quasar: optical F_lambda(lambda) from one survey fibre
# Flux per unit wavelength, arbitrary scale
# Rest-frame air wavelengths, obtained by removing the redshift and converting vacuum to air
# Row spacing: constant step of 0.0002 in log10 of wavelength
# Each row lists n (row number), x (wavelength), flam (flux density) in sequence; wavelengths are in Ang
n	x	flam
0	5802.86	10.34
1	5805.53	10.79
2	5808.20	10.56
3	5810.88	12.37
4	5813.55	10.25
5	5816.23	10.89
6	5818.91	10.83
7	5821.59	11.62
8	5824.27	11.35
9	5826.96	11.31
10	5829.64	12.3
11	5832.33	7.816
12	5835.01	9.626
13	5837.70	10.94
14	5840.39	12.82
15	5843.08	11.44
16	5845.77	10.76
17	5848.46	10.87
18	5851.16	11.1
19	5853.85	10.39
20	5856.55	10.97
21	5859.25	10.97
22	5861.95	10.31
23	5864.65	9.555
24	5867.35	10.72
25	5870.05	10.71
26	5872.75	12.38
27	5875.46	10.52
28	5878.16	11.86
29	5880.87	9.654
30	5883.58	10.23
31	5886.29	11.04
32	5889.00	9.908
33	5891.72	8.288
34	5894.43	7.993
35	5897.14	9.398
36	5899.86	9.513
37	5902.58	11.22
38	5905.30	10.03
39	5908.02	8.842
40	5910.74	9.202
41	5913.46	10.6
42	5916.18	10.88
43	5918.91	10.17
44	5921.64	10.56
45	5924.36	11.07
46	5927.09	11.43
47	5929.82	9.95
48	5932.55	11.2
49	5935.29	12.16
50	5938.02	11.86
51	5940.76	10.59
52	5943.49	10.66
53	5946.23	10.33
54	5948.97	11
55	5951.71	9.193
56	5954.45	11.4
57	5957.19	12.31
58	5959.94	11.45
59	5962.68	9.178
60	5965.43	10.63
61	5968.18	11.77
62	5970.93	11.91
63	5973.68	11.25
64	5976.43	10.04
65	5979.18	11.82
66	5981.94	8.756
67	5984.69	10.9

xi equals 0.8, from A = 10.8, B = 10.00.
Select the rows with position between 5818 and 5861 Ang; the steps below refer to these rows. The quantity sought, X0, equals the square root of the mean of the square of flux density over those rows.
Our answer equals 11.0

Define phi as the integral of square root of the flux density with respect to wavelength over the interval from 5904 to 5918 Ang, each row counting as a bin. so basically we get 44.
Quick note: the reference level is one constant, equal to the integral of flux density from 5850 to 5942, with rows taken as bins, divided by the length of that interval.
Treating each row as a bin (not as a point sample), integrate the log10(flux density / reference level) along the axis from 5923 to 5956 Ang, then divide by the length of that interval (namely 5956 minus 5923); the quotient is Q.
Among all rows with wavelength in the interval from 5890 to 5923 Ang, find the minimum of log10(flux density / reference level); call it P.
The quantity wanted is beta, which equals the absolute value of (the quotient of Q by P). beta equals 0.15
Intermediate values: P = -0.116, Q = 0.0176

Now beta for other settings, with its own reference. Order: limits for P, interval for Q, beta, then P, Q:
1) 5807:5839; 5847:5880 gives 0.12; -0.126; 0.0153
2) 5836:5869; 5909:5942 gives 0.32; -0.039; 0.0125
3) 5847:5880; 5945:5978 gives 0.41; -0.039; 0.0158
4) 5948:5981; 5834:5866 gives 0.25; -0.056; 0.0142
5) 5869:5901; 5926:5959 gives 0.18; -0.116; 0.0213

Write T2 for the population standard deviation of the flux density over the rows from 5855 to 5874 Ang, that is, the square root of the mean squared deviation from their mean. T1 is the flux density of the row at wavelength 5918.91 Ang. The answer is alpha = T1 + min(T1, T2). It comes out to 11.0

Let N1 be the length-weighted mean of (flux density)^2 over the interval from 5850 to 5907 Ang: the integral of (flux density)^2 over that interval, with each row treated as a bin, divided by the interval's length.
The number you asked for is 107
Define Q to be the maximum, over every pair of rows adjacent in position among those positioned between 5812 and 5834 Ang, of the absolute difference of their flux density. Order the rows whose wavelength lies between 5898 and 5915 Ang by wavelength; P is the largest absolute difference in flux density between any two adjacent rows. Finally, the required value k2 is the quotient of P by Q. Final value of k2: 0.4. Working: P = 1.7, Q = 4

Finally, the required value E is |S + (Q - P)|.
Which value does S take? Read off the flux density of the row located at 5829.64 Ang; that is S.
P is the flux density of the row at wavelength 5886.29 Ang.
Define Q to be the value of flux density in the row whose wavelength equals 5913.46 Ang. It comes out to 11.9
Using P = 11.04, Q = 10.6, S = 12.3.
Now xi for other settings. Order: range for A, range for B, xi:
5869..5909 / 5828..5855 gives -0.7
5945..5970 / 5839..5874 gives -0.2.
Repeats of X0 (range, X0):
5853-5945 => 10.5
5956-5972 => 11.3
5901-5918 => 10.2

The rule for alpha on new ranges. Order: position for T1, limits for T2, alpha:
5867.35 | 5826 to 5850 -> 12.1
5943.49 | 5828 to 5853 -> 12.0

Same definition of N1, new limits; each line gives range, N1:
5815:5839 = 117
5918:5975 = 121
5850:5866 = 111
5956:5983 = 121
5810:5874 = 120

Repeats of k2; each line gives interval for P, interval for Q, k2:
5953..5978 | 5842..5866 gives 3.0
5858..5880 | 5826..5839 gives 0.4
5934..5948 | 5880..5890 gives 1.1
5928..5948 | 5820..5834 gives 0.3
